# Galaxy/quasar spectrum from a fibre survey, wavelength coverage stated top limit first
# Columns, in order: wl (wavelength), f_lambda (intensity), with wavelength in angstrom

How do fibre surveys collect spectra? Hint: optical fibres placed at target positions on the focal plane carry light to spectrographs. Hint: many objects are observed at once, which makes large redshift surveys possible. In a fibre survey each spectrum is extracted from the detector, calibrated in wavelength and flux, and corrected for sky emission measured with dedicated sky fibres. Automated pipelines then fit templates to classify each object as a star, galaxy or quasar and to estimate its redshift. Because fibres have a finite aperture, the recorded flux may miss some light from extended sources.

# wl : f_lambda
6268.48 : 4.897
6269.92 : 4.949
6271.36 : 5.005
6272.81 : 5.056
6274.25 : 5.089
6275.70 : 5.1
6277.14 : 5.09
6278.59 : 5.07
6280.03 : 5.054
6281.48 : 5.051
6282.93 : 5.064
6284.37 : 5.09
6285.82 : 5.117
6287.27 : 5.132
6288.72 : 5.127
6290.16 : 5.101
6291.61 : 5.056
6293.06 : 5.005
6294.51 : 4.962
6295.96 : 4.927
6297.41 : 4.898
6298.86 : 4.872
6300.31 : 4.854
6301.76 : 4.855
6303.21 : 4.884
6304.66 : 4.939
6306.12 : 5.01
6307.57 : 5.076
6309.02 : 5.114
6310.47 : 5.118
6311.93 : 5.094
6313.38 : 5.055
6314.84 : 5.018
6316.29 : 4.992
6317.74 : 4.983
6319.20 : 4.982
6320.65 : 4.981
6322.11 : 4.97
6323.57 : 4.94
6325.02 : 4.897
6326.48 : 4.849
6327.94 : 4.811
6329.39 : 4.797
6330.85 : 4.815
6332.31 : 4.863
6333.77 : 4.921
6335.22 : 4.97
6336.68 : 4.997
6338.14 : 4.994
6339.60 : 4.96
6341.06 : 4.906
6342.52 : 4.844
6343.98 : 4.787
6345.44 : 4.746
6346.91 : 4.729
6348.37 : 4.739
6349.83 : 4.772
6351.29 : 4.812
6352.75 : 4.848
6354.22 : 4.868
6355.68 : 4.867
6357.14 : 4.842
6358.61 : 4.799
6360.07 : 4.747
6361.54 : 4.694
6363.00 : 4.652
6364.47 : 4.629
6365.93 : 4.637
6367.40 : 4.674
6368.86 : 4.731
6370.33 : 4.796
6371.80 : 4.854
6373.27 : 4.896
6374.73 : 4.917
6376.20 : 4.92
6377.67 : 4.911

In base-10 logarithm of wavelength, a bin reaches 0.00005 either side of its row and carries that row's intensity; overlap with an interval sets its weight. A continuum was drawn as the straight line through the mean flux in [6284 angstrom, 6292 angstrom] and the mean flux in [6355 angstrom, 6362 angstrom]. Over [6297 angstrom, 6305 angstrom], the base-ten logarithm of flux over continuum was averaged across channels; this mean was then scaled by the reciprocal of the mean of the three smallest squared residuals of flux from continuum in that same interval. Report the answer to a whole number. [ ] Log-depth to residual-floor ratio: -1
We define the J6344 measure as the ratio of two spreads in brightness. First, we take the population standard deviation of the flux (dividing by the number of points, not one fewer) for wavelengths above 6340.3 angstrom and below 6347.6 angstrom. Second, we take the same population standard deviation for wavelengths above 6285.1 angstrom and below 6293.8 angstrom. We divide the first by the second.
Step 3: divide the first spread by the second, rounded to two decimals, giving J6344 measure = 1.44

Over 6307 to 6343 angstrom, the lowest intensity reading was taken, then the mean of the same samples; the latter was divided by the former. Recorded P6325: 1.03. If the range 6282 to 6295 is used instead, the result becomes 1.02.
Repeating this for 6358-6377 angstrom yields 1.03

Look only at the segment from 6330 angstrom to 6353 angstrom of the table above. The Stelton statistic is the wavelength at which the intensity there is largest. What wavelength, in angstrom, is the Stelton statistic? 6336.68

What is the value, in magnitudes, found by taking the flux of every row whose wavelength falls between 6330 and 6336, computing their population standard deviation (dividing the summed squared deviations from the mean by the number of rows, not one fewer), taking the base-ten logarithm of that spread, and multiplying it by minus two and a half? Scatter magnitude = 3.1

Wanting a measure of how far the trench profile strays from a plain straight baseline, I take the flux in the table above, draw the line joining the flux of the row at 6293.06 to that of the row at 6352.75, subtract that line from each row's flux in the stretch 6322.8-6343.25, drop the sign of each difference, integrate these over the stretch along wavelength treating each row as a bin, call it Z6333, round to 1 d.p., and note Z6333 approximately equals 1.3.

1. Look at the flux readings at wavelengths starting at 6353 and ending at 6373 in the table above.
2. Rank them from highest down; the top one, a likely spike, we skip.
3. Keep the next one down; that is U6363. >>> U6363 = 4.867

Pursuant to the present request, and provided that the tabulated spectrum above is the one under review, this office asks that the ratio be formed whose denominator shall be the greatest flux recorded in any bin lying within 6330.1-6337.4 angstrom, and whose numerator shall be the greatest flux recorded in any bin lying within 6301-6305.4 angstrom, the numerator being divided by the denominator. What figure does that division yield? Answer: 0.99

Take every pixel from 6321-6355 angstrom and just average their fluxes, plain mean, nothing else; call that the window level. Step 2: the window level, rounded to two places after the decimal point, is 4.86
